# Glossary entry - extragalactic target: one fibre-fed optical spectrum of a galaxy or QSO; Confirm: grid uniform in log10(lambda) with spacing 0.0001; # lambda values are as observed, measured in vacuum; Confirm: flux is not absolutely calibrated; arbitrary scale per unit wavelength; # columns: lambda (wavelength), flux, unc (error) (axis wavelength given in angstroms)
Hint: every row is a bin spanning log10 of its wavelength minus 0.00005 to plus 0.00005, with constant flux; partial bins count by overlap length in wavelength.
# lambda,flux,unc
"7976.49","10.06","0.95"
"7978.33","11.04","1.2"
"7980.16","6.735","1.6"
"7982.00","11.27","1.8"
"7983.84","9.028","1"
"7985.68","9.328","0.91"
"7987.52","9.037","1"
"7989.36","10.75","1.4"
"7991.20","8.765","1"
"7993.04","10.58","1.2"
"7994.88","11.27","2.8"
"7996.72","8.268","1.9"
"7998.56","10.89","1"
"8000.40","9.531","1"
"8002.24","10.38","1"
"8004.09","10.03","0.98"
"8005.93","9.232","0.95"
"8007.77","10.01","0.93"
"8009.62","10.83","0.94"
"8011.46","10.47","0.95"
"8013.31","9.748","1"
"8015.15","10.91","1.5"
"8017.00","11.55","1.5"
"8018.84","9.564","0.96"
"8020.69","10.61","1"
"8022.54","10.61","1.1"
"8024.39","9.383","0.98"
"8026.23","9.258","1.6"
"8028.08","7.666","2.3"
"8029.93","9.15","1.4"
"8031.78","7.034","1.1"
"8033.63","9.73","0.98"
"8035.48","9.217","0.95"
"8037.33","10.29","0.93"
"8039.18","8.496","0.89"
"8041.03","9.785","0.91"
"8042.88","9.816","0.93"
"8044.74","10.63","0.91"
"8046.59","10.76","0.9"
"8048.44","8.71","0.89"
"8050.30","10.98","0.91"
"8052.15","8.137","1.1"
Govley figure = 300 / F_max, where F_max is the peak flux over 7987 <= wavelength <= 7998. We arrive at 26.6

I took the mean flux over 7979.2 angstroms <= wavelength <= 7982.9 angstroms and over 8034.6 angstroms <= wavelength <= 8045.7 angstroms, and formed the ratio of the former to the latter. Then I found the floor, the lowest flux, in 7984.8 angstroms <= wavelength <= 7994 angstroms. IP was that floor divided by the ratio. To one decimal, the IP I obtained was 9.4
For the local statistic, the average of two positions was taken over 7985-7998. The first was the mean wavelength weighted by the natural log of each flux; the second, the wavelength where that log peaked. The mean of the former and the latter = 7993.0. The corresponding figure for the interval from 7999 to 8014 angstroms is 8008.2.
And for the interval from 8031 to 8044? 8037.4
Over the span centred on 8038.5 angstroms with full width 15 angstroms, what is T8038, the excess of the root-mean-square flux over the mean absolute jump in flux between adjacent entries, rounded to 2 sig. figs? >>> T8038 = 8.3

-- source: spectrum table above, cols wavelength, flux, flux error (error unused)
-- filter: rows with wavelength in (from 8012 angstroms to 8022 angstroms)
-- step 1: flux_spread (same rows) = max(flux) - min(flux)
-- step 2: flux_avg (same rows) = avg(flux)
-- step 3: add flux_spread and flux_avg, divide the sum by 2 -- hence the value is 6.23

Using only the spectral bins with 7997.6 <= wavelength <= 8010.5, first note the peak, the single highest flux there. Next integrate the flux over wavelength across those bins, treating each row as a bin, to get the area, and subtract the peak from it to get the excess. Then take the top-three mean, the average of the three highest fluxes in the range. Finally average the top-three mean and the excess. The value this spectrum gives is 65.2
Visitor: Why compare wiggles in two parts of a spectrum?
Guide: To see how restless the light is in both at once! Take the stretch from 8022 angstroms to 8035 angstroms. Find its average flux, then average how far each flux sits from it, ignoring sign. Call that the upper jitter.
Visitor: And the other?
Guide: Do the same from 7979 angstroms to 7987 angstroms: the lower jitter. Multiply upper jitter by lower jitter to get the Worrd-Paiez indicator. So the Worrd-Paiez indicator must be 1.12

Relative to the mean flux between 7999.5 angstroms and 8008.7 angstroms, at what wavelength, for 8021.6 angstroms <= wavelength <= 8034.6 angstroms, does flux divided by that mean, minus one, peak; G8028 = 8022.54 angstroms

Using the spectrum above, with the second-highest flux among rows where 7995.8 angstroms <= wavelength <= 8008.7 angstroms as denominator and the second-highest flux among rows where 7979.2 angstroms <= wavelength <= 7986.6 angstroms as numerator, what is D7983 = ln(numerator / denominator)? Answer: -0.11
